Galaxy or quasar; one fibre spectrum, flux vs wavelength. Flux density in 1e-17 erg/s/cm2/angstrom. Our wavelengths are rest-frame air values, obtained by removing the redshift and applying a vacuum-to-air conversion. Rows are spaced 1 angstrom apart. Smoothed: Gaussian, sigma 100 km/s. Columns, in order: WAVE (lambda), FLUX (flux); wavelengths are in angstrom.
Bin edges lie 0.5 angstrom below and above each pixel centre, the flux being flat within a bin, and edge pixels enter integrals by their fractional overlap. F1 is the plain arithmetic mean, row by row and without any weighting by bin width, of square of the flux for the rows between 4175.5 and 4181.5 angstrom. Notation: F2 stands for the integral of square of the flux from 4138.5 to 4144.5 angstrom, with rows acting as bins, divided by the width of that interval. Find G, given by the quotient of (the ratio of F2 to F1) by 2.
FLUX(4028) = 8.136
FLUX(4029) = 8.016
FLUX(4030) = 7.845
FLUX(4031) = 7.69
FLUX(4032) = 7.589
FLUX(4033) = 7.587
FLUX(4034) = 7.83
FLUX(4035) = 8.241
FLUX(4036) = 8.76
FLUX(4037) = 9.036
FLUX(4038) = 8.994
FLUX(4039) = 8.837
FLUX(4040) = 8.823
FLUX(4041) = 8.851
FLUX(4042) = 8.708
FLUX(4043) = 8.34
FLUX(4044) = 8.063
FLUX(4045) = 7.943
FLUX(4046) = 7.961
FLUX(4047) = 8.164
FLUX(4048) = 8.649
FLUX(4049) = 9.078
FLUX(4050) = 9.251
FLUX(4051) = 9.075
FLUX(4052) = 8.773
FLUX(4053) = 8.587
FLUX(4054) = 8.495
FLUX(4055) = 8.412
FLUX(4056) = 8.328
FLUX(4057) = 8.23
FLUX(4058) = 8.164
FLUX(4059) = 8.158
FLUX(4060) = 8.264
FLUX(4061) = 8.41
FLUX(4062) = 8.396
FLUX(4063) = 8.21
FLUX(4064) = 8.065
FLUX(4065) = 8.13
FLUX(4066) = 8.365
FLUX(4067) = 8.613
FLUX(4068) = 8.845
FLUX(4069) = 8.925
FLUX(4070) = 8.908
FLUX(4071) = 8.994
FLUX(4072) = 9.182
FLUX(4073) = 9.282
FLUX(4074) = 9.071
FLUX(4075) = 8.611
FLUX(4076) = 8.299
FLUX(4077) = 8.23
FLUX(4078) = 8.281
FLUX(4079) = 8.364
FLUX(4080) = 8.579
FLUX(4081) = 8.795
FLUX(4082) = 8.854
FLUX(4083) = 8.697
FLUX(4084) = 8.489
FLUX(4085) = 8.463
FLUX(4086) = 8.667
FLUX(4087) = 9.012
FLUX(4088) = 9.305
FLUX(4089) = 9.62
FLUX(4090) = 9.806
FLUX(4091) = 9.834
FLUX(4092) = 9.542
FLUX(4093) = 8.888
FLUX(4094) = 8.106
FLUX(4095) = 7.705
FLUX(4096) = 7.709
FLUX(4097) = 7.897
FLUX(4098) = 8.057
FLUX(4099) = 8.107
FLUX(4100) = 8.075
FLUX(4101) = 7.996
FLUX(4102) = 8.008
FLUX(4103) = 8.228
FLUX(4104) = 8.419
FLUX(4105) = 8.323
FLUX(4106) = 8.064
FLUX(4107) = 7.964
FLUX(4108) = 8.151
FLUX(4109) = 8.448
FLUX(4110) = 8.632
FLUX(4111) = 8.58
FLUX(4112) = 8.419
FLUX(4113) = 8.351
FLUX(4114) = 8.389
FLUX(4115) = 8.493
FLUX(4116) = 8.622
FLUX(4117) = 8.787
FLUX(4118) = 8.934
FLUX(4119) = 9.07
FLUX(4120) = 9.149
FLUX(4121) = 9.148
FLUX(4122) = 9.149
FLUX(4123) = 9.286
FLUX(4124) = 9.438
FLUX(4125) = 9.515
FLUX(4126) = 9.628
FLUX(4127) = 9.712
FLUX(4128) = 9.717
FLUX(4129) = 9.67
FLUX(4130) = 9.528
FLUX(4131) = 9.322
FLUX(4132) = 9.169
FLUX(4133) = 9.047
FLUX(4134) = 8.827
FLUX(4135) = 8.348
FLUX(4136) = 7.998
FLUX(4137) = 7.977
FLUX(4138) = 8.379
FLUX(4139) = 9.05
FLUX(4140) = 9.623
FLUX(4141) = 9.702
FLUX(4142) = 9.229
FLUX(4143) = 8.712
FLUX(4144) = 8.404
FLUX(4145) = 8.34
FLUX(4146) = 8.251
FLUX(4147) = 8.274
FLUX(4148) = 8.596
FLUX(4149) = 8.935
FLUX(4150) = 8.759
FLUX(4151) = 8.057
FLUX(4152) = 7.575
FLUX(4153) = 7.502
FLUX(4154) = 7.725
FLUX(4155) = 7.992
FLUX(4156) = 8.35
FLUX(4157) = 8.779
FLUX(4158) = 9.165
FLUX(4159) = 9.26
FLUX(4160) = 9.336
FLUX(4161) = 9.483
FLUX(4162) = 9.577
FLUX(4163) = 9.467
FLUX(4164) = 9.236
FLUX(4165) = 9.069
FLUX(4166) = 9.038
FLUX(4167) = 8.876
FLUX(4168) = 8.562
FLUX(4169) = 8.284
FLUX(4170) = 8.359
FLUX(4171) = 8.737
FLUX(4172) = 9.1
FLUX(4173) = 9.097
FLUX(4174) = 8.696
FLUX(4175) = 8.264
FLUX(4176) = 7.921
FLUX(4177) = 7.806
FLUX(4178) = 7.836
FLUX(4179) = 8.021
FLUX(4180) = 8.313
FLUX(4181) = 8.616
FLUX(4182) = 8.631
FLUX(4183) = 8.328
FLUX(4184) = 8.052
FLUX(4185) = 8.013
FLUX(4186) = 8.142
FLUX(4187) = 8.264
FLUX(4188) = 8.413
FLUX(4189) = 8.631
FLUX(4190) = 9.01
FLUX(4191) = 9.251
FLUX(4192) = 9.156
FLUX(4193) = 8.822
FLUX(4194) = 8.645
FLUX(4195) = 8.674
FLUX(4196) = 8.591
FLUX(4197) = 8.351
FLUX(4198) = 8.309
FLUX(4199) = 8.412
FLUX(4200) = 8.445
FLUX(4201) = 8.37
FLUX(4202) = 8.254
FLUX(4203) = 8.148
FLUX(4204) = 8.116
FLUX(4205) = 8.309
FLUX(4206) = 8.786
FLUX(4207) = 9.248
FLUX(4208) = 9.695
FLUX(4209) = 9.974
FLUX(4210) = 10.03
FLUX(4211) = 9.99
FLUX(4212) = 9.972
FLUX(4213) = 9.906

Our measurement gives 0.64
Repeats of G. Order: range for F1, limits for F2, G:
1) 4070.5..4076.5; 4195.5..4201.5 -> 0.45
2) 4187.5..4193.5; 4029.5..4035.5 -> 0.39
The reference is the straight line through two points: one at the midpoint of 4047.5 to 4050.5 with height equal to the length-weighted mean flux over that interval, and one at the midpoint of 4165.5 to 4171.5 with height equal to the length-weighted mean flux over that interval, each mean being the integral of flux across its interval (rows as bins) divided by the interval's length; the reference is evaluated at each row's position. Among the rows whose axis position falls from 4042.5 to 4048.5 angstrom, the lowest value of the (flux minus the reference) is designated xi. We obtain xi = -1.1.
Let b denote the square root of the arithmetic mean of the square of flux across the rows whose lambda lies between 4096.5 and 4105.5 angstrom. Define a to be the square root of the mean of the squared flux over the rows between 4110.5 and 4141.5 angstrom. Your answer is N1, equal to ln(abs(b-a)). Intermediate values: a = 9.0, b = 8.1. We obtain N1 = -0.12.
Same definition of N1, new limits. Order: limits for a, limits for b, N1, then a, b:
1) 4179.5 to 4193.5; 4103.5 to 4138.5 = -1.27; 8.6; 8.8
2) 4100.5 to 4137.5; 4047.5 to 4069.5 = -1.34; 8.8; 8.5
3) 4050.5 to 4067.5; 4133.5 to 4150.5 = -1.24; 8.4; 8.7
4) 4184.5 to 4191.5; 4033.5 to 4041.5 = -1.98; 8.5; 8.7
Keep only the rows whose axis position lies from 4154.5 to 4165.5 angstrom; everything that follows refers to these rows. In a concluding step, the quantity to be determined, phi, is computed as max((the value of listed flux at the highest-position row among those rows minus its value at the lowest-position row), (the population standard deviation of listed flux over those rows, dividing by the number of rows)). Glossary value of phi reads 1.08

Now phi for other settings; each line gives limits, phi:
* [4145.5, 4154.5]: 0.49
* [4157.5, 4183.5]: 0.53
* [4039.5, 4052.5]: 0.43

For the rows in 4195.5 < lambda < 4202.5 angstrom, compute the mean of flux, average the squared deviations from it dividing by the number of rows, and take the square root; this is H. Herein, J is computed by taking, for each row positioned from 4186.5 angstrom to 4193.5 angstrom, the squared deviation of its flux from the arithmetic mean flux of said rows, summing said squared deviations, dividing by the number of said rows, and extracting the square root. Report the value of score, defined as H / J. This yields 0.3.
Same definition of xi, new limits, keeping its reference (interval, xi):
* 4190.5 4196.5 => 0.0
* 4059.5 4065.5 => -0.9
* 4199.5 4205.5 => -0.4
